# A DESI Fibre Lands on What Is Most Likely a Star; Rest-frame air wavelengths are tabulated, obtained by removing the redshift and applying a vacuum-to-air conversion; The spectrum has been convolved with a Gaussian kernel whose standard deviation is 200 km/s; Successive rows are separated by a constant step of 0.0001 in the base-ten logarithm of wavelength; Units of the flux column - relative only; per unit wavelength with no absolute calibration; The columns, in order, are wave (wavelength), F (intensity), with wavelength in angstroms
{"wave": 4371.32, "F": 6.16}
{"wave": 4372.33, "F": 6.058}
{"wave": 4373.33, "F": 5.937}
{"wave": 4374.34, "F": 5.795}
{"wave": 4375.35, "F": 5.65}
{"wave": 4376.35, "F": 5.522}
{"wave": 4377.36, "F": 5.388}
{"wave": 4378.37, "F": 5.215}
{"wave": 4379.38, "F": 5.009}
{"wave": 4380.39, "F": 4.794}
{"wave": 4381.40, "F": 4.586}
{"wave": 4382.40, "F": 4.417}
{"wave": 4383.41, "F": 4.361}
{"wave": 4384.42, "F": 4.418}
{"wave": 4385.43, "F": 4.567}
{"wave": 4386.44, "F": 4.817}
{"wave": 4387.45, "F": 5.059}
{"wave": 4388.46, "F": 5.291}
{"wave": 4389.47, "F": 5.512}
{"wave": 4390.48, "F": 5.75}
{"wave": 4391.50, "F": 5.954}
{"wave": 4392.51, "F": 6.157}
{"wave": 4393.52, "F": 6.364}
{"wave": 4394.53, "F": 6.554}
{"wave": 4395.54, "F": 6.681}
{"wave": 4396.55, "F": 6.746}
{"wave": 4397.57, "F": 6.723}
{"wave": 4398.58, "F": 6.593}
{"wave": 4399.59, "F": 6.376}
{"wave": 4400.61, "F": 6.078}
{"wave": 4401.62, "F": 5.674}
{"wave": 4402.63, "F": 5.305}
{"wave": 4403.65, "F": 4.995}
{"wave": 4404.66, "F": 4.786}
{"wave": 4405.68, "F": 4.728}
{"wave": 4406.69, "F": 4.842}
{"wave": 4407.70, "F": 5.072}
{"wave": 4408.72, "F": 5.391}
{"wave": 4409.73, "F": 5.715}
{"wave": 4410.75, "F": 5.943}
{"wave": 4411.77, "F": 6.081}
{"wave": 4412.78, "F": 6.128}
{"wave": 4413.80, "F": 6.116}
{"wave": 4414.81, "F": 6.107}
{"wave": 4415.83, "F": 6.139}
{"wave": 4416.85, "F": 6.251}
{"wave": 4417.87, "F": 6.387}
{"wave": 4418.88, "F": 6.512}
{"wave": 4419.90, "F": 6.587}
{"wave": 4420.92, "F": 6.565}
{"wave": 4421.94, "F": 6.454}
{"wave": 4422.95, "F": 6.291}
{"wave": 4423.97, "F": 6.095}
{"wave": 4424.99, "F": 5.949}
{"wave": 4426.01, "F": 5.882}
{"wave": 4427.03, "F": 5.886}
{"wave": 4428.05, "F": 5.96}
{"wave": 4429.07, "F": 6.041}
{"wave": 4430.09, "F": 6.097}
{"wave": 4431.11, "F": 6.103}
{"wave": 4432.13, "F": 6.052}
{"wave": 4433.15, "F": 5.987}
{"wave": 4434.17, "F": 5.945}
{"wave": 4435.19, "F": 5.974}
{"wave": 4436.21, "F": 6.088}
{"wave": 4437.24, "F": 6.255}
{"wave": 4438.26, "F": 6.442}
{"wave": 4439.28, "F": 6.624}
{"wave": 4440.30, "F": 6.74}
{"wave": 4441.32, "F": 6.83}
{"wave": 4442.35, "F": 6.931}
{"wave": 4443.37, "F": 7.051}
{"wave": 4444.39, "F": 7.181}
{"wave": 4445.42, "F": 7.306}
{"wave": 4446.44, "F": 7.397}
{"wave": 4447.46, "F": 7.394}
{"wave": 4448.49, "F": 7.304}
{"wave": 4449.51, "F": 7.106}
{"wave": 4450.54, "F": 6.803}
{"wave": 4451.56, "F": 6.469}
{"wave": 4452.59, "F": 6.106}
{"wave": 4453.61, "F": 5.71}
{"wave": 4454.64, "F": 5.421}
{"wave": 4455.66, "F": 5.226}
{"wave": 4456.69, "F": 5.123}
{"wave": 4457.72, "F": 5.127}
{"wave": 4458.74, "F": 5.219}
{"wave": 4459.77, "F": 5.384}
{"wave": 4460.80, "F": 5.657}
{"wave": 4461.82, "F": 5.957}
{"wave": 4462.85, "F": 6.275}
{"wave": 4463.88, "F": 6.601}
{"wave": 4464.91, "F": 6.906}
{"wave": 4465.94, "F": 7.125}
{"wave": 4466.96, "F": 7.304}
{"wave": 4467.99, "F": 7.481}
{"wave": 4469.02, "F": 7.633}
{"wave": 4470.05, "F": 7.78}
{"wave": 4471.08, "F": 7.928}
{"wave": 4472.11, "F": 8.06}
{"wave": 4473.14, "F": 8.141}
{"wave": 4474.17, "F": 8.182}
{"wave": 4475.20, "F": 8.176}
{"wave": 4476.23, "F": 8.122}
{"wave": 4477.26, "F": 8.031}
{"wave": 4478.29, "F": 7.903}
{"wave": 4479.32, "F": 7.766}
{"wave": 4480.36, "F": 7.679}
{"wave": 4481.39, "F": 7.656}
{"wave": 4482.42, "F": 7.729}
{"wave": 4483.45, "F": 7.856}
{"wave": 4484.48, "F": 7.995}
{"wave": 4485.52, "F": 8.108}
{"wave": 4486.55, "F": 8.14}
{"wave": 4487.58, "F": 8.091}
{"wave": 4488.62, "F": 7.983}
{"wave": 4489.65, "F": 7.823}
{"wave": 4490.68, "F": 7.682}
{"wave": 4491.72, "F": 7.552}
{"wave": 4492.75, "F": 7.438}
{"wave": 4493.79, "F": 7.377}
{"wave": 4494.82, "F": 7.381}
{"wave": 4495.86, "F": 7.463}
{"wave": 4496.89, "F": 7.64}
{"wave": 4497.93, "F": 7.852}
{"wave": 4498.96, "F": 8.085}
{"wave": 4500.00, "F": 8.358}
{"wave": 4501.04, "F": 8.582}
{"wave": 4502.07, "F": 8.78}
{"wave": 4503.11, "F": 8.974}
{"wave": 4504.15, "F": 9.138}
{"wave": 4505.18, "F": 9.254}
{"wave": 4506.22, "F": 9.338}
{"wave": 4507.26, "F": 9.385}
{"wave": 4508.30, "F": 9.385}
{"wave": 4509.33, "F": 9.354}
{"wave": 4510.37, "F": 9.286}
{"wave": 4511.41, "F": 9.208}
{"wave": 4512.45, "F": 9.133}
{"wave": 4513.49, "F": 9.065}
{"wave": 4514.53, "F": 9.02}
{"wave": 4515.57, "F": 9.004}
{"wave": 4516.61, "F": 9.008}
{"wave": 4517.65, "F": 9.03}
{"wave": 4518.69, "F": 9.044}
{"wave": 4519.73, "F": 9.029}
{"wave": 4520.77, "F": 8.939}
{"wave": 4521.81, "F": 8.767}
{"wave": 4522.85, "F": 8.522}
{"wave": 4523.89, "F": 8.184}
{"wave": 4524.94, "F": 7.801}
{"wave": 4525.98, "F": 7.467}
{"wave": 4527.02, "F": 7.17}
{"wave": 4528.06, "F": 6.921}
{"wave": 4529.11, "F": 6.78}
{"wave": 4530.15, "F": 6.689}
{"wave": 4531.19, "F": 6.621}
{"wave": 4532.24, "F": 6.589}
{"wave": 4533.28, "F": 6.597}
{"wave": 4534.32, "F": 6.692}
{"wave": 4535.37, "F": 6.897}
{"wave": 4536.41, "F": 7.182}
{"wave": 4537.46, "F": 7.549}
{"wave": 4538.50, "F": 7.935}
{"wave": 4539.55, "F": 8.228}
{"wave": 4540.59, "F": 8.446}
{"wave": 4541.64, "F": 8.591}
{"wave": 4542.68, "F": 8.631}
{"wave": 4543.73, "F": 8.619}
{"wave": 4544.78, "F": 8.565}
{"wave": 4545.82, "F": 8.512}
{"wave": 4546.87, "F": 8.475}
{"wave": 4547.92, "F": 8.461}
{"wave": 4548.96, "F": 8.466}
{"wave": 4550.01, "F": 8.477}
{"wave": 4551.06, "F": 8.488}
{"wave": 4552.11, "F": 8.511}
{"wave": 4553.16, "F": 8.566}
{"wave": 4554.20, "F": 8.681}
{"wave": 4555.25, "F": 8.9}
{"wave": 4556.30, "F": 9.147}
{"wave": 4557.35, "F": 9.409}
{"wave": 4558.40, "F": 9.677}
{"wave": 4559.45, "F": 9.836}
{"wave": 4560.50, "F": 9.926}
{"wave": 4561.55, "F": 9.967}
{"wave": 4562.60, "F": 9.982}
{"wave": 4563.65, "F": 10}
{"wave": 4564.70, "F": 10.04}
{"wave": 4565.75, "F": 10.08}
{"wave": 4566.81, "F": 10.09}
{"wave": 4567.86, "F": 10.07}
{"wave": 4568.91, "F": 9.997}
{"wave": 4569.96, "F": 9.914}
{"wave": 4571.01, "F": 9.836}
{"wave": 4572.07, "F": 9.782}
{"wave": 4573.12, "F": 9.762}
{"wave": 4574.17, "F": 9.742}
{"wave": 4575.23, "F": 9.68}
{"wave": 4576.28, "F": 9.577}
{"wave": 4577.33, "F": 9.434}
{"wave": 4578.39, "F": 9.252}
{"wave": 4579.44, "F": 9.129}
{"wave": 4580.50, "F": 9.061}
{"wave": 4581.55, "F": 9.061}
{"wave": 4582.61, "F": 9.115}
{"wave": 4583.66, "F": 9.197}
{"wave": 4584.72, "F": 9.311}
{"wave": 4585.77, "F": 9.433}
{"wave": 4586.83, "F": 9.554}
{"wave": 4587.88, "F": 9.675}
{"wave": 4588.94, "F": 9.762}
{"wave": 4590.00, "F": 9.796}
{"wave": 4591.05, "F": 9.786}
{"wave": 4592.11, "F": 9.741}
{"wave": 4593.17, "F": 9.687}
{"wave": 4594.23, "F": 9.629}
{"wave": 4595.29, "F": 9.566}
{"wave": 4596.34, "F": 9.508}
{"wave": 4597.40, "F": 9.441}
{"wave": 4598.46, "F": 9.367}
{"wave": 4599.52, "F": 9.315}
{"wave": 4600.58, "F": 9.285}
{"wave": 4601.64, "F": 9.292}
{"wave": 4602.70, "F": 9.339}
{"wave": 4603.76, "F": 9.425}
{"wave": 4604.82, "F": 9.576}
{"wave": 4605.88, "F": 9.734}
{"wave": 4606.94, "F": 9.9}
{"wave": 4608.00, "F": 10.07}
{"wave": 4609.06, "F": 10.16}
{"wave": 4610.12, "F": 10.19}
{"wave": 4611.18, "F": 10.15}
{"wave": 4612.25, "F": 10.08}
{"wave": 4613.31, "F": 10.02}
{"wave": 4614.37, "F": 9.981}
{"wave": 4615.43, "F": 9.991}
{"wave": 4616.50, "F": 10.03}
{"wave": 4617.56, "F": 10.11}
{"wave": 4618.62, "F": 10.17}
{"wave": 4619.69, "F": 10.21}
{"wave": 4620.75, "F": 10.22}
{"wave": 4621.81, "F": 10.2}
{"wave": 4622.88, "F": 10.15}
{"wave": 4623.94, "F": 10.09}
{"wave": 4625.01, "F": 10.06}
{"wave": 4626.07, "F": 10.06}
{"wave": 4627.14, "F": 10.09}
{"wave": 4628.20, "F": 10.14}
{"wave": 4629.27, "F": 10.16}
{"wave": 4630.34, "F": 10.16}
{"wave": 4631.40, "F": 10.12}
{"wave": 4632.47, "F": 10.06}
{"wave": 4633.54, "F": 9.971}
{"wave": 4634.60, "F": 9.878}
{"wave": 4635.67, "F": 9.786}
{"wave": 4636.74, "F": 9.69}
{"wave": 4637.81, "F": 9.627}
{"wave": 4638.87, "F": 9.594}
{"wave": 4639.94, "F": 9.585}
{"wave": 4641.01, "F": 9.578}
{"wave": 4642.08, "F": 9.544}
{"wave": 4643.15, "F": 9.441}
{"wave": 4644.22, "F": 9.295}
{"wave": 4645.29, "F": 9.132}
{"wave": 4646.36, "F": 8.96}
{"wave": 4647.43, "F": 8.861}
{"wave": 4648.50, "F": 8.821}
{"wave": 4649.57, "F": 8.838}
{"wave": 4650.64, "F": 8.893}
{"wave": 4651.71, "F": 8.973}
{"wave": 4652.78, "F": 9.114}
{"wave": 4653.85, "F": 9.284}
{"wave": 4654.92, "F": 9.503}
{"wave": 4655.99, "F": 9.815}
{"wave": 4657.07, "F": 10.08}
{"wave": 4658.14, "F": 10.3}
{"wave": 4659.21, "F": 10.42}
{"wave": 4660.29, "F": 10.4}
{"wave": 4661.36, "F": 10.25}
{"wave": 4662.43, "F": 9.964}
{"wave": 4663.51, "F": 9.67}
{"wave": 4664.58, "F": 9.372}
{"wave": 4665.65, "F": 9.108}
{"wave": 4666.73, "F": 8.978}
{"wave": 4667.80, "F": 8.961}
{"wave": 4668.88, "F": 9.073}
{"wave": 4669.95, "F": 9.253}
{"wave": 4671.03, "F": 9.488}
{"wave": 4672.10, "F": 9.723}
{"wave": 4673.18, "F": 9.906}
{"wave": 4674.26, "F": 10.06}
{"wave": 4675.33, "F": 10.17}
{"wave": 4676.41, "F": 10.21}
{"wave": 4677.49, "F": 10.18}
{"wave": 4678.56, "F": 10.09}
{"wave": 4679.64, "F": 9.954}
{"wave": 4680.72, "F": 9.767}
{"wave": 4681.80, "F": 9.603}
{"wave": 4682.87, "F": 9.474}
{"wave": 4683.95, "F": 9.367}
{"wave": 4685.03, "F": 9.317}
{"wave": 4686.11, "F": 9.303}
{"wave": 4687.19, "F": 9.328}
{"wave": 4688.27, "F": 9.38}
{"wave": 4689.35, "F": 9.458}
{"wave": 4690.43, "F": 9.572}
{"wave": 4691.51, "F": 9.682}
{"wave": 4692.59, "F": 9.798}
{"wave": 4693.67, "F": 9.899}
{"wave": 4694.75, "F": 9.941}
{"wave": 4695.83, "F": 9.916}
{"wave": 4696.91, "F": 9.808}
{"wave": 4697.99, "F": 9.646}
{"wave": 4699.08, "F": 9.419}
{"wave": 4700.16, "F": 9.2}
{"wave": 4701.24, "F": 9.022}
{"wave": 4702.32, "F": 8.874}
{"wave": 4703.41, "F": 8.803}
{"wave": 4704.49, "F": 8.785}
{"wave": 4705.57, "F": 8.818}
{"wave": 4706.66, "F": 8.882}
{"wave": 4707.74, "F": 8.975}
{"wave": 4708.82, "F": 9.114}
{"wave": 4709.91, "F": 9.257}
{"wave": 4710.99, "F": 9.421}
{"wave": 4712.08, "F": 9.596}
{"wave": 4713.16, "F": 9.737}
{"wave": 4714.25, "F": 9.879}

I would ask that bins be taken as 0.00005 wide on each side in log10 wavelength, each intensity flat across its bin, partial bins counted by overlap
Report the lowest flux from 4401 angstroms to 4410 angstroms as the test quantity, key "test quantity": 4.728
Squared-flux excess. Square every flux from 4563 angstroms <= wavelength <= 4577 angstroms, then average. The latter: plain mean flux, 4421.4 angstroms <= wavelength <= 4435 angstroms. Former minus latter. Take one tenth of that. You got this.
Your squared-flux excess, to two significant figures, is 9.2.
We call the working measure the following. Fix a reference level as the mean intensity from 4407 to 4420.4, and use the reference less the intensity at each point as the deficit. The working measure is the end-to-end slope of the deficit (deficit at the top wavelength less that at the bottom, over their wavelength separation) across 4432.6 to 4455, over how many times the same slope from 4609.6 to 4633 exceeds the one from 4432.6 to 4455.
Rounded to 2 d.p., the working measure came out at 0.12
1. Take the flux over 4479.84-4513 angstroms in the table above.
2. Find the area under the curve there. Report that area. 275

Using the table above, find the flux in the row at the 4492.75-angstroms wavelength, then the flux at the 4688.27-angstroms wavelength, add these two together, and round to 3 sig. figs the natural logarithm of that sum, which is 2.82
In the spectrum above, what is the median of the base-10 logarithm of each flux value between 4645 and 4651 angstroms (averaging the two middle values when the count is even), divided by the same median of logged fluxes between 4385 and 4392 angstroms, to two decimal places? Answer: 1.31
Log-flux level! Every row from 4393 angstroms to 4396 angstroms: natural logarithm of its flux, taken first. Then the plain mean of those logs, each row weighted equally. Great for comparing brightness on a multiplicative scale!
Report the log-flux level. 1.9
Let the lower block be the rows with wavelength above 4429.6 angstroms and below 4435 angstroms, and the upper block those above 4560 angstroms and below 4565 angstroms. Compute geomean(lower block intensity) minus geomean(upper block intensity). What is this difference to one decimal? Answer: -3.9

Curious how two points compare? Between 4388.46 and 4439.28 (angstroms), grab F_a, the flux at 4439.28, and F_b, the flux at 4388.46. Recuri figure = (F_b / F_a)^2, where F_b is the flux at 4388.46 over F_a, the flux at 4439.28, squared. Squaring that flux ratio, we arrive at 0.6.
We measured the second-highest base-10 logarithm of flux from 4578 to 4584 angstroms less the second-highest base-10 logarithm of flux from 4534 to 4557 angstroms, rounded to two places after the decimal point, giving 0.01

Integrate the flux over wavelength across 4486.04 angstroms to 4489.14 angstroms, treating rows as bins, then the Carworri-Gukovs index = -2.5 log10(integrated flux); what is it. -3.50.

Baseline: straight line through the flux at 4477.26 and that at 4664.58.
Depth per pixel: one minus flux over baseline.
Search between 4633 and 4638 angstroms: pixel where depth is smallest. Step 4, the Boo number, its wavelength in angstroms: 4633.54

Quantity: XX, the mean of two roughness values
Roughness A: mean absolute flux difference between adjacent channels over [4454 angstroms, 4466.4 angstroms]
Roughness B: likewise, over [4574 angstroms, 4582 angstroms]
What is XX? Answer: 0.15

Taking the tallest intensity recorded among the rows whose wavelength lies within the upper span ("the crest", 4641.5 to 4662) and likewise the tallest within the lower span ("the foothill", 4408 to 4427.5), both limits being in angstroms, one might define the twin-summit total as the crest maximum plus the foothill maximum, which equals 17.0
